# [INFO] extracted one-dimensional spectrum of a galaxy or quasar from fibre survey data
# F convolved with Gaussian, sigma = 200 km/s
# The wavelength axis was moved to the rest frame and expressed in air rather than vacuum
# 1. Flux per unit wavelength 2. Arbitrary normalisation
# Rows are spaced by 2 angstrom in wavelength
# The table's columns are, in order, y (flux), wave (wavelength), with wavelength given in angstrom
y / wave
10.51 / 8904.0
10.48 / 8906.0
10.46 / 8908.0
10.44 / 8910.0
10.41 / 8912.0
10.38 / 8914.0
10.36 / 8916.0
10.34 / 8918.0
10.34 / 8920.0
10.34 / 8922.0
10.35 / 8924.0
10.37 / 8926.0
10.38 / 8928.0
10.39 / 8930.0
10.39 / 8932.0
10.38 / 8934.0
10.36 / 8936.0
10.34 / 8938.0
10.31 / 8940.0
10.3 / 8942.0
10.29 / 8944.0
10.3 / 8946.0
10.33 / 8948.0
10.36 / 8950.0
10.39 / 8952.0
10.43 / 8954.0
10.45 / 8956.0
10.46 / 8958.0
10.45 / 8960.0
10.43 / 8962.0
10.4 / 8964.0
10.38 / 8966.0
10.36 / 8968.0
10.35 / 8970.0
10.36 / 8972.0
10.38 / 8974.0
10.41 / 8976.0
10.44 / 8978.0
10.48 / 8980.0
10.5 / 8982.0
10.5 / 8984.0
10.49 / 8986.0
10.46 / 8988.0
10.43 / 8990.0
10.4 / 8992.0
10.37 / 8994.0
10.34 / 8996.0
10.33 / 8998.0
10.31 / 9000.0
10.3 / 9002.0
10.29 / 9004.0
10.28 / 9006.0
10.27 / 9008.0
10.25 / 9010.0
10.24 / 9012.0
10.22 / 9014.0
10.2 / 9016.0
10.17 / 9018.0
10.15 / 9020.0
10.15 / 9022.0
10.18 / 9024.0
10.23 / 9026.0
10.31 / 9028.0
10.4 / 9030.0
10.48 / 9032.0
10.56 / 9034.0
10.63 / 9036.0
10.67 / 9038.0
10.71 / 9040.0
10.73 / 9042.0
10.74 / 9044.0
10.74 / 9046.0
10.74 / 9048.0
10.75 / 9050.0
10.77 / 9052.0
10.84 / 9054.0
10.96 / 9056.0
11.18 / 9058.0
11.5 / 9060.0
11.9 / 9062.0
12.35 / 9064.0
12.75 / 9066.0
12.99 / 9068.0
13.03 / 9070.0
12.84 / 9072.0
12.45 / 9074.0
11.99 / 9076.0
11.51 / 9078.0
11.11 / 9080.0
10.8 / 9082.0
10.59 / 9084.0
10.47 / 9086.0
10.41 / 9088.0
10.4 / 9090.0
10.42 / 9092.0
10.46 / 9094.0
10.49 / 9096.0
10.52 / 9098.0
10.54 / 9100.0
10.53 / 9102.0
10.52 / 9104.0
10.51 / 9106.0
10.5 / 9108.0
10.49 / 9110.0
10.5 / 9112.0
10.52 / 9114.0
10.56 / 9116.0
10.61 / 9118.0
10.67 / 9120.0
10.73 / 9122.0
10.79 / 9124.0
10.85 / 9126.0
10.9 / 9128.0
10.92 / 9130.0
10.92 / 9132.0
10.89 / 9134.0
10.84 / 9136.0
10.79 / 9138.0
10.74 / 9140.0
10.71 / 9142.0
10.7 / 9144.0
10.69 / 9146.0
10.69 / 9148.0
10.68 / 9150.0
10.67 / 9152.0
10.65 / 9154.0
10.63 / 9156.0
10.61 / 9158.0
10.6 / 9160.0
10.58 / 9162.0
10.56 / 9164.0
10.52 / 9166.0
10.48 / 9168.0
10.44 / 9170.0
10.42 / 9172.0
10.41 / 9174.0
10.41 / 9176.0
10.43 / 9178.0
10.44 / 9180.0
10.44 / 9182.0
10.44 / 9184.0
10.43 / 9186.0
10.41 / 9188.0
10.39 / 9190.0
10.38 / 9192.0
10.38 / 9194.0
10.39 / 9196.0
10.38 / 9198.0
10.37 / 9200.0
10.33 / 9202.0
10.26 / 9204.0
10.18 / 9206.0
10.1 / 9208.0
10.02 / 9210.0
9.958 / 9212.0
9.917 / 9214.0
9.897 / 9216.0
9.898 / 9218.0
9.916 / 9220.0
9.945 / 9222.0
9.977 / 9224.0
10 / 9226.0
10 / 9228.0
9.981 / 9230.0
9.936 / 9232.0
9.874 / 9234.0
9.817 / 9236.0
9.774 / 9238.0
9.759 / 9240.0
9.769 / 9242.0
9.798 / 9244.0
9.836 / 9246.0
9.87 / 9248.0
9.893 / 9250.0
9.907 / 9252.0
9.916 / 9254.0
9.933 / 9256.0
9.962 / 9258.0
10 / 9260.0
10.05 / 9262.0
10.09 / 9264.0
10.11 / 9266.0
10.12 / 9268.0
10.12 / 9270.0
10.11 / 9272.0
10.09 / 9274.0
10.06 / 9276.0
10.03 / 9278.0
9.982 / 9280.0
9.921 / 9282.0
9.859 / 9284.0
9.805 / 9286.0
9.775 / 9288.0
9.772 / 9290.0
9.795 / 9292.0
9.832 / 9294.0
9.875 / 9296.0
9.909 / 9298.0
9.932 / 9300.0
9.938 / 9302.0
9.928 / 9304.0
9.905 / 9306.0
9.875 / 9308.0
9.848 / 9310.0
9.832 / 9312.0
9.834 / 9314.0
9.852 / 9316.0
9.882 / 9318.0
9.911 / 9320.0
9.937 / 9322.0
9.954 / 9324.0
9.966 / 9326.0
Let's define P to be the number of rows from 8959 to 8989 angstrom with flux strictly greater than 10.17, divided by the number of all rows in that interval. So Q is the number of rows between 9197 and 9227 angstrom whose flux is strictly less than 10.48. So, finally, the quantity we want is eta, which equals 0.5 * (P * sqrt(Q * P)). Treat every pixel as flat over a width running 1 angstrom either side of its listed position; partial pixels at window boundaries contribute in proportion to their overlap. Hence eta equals 1.9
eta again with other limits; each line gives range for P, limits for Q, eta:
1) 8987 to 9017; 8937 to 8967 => 1.9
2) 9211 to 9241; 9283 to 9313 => 0.0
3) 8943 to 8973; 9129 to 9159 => 0.0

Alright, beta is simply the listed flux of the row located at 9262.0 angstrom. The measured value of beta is 10.05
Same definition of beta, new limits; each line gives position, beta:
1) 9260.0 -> 10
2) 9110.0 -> 10.49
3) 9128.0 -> 10.9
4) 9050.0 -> 10.75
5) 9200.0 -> 10.37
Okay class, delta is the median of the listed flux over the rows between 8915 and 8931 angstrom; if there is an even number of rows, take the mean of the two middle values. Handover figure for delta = 10.4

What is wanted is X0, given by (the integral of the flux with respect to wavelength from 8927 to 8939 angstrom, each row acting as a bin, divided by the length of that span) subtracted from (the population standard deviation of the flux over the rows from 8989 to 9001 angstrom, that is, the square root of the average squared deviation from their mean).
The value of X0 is -10.3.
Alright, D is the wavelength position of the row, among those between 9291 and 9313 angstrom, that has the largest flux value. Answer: 9302.0 angstrom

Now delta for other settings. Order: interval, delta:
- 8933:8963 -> 10.4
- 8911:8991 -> 10.4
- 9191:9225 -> 10.1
